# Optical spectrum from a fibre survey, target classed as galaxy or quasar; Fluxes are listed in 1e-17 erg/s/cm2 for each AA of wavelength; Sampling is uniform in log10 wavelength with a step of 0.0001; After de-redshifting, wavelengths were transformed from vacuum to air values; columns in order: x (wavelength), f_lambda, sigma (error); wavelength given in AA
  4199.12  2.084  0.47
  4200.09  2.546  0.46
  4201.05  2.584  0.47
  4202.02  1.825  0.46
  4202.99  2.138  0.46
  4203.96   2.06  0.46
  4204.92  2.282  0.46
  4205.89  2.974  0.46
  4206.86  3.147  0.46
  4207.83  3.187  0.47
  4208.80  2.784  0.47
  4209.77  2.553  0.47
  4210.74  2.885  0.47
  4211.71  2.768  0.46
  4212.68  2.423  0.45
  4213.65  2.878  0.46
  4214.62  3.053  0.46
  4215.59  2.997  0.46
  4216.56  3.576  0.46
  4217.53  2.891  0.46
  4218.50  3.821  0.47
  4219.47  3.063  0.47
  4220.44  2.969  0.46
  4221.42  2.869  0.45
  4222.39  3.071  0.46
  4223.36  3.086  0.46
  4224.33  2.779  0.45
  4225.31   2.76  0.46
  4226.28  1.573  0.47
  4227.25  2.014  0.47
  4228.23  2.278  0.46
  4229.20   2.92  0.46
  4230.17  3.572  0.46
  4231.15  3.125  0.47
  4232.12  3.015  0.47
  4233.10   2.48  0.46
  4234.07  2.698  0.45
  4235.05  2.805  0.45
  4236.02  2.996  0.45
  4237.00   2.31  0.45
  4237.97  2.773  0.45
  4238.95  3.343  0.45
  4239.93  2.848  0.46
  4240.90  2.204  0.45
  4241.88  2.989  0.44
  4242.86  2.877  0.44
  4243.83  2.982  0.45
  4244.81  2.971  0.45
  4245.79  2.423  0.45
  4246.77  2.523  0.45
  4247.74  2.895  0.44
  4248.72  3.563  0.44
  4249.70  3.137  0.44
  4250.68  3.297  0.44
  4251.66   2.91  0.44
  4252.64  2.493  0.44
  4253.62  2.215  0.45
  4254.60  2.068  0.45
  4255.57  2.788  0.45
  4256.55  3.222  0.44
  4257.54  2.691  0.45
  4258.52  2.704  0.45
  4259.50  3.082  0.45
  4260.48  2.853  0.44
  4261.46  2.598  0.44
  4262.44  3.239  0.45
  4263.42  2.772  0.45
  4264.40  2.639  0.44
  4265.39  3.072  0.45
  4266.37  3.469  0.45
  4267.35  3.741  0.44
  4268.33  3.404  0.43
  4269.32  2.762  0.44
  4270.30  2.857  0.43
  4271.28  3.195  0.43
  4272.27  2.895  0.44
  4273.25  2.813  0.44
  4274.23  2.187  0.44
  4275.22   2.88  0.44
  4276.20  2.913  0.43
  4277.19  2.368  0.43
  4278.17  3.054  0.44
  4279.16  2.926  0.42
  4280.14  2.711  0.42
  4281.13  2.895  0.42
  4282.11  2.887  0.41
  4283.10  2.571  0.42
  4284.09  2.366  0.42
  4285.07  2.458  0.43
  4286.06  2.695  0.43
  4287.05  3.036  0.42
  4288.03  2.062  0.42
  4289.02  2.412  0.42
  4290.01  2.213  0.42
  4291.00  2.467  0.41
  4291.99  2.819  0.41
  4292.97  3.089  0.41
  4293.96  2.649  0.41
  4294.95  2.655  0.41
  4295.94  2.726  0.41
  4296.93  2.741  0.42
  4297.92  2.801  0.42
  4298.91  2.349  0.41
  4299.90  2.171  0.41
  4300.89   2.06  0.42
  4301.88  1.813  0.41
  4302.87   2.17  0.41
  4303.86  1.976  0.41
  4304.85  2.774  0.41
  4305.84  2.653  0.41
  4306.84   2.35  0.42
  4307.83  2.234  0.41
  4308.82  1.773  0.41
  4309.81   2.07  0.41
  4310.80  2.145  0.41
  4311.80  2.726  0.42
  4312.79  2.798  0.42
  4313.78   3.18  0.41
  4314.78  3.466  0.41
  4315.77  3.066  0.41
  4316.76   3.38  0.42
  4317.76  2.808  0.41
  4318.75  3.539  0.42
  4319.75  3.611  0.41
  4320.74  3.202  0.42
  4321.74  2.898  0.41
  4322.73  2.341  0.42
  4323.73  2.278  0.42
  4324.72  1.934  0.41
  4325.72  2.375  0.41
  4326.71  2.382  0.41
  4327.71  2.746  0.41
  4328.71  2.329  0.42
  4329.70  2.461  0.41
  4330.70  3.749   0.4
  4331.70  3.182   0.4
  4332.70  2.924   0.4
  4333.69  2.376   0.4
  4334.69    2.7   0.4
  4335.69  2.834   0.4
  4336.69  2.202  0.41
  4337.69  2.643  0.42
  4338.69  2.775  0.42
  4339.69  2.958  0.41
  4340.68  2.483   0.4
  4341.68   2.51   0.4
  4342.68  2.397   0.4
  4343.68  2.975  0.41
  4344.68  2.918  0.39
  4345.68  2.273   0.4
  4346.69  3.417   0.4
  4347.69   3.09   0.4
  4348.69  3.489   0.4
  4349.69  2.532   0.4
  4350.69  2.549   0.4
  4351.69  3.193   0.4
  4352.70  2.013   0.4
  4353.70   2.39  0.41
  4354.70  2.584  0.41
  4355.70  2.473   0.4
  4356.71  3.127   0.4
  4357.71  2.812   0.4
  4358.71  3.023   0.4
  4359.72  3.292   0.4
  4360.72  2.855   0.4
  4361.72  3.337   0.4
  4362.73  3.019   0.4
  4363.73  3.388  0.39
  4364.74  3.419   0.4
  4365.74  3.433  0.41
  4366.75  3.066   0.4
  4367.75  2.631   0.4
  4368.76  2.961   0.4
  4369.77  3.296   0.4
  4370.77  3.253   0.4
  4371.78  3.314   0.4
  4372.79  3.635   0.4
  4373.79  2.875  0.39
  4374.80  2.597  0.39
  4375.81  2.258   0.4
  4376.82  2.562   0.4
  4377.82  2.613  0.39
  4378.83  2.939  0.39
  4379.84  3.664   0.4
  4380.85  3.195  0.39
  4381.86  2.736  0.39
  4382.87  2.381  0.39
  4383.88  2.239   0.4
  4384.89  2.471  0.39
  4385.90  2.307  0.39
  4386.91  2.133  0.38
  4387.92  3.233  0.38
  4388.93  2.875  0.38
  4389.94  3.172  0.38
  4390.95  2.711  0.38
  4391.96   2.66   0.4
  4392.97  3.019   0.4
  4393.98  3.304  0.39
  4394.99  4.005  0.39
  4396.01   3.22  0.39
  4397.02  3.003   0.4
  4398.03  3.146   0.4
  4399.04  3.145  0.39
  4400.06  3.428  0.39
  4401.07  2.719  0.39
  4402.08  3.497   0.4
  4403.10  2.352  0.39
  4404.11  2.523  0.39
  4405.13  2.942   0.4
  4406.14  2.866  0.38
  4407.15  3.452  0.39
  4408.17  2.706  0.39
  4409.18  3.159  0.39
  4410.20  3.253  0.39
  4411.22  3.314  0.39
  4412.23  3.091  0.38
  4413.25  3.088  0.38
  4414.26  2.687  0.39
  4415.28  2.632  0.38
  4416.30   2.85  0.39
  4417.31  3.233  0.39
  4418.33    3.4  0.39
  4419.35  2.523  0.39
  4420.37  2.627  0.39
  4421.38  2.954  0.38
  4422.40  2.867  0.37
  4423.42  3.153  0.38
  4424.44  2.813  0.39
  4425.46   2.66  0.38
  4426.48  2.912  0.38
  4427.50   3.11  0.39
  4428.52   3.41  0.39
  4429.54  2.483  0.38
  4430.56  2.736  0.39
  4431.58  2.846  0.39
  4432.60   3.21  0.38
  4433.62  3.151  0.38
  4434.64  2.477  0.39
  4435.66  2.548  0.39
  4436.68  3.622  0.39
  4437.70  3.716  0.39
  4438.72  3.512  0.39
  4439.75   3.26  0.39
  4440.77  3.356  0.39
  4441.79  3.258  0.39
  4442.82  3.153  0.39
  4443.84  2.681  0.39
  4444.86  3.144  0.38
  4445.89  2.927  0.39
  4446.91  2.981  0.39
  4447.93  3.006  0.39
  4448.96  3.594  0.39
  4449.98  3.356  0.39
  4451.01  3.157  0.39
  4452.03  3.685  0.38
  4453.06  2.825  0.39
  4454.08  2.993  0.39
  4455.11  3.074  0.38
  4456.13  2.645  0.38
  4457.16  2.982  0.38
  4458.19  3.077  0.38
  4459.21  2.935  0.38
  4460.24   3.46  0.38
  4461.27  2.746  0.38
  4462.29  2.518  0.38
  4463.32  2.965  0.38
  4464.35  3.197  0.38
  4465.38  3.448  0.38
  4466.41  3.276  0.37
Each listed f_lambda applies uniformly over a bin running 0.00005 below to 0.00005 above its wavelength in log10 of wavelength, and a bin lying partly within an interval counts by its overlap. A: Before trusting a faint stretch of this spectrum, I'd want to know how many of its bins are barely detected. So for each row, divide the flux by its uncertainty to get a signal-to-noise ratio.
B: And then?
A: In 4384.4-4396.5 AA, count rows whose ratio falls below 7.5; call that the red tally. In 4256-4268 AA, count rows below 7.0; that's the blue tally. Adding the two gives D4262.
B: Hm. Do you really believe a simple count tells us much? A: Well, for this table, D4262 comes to 13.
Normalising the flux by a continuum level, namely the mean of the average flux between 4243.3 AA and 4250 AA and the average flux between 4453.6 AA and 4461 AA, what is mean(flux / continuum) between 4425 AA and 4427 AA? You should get 0.94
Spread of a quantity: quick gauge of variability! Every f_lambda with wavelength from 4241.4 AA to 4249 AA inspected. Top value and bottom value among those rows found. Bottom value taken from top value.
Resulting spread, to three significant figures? 1.14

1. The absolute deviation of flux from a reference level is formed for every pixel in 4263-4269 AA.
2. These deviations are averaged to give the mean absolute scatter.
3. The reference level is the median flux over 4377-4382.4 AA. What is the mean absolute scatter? 0.40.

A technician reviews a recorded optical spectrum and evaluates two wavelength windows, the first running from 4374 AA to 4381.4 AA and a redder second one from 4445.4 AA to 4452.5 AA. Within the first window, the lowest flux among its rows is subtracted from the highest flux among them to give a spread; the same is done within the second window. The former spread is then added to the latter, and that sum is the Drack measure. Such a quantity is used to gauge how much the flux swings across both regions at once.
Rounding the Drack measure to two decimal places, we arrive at 2.16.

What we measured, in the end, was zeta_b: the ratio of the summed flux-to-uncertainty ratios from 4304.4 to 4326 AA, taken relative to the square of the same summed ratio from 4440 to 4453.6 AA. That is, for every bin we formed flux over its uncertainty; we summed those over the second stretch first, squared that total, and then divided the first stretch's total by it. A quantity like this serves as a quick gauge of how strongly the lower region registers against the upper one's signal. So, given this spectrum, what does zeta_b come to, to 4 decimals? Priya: 0.0128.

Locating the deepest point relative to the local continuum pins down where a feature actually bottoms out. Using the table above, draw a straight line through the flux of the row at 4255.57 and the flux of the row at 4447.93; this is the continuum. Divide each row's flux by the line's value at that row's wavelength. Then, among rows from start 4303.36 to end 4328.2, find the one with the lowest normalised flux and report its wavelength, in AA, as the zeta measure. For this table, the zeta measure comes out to 4308.82 AA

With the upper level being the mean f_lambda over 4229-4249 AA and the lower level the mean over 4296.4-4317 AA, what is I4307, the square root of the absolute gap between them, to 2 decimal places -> 0.60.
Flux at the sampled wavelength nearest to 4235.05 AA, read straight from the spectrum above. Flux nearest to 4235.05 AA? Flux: 2.805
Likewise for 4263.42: 2.772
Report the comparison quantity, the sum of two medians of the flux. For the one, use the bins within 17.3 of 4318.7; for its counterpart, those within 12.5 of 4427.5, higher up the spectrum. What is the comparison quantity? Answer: 5.61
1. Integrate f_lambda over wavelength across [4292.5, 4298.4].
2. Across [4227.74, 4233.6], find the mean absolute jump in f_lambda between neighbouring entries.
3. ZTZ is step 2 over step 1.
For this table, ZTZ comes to 0.029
